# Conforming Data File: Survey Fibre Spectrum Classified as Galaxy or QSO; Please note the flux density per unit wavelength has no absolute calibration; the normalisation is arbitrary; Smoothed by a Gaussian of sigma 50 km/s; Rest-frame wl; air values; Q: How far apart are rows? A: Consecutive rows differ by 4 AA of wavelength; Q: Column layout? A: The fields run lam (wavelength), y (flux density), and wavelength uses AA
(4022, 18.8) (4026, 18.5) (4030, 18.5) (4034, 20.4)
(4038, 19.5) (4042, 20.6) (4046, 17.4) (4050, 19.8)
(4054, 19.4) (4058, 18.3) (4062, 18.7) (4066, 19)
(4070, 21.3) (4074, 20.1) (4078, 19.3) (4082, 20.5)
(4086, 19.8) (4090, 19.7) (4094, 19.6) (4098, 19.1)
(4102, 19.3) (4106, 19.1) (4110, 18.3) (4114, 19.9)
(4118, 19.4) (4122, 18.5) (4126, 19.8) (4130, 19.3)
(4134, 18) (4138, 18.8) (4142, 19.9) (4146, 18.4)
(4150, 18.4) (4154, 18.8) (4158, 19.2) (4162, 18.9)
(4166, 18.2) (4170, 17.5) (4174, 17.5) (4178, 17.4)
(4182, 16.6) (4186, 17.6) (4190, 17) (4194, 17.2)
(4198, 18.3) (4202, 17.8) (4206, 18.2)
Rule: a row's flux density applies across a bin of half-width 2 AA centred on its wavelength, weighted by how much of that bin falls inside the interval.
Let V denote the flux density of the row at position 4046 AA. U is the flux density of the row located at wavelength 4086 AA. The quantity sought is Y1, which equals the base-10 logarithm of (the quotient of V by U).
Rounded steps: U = 19.8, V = 17.4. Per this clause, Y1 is -0.056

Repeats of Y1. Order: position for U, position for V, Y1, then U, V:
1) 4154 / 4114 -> 0.025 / 18.8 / 19.9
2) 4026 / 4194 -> -0.032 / 18.5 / 17.2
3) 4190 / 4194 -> 0.005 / 17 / 17.2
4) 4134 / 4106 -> 0.026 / 18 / 19.1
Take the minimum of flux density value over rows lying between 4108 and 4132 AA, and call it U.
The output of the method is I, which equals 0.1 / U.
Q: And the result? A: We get 0.0055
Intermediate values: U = 18.3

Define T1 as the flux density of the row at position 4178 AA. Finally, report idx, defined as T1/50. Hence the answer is 0.348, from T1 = 17.4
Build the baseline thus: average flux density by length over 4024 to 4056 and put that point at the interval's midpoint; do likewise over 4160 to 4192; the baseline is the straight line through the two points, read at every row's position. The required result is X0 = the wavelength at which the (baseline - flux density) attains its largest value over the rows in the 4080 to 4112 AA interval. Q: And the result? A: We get 4110 AA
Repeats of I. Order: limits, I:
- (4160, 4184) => 0.0060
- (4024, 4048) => 0.0057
